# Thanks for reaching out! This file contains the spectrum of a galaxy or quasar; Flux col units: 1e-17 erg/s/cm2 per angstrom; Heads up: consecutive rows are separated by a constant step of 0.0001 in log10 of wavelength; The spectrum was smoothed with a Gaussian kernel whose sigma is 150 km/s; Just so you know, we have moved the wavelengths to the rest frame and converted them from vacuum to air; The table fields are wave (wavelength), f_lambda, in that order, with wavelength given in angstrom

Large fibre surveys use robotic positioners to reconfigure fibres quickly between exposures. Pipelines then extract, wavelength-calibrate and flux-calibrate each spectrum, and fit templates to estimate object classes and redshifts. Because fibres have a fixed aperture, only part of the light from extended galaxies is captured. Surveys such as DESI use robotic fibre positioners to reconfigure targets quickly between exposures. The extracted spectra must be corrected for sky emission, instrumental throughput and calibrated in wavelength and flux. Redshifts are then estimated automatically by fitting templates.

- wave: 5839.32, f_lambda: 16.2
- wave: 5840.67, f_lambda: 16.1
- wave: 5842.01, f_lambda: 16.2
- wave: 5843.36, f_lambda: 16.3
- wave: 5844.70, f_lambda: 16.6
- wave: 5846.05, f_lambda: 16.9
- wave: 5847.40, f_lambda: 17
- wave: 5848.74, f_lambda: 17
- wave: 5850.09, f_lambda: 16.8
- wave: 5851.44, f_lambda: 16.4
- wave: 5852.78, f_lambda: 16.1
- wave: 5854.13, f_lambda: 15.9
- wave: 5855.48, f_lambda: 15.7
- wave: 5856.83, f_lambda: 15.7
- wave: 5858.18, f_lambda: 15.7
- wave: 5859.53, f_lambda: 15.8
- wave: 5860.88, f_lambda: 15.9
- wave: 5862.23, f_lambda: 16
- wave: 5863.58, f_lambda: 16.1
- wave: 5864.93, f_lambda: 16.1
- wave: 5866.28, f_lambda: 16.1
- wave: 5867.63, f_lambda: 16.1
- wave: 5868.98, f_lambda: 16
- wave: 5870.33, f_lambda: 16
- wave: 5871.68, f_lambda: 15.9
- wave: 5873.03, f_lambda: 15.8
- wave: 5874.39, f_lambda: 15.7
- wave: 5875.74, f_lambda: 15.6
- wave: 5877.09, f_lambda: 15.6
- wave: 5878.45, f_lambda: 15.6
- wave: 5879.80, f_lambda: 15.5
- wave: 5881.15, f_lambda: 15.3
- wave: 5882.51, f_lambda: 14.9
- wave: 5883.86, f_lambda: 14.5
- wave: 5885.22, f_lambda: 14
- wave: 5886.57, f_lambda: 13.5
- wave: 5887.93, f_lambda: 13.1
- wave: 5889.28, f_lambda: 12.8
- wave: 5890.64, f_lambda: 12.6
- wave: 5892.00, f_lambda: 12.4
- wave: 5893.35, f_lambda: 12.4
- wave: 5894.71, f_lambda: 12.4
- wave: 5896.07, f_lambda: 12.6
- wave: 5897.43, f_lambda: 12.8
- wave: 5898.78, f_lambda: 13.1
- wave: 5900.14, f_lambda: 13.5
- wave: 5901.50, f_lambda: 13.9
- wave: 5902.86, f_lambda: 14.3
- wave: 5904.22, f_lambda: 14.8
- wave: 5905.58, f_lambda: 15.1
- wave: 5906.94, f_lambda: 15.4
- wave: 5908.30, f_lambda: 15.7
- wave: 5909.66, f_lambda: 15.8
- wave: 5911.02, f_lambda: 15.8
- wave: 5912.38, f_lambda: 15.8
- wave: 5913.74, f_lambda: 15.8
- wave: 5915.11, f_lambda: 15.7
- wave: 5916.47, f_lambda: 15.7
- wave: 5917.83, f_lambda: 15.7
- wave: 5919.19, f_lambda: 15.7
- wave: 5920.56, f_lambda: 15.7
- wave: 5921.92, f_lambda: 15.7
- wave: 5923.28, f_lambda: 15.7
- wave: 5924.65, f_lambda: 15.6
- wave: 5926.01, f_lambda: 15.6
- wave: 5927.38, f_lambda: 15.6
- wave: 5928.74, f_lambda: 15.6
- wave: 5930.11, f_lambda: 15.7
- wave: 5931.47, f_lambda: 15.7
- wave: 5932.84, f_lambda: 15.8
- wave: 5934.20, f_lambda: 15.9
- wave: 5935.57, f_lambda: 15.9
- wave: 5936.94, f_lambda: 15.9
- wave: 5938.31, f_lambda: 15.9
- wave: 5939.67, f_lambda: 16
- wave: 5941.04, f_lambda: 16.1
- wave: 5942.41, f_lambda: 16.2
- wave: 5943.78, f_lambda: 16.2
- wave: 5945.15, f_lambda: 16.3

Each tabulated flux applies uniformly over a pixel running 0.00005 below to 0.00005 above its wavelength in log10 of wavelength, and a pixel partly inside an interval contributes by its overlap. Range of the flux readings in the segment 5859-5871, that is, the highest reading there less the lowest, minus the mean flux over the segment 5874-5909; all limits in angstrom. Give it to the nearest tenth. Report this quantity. -13.8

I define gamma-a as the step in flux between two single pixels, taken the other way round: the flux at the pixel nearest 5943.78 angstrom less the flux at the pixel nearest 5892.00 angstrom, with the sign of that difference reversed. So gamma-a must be -3.8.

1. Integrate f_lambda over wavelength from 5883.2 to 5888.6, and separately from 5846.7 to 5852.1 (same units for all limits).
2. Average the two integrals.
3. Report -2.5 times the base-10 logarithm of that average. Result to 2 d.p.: -4.79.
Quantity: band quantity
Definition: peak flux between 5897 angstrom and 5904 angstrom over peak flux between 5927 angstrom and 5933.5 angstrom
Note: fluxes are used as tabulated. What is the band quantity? 0.91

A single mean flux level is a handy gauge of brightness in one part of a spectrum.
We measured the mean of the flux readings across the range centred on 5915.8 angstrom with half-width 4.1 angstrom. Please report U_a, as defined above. 15.7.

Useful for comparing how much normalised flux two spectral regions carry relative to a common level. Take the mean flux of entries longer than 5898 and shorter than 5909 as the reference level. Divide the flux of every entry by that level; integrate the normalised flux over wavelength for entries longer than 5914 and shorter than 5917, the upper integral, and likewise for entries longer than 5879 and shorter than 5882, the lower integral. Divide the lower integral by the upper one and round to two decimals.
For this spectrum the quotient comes 0.98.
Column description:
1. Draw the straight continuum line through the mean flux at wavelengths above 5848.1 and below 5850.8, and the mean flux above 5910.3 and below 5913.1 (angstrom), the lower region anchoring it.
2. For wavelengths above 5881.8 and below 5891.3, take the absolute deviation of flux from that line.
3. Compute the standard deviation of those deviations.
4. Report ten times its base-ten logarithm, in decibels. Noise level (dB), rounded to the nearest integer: -1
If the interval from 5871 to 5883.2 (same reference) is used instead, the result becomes -6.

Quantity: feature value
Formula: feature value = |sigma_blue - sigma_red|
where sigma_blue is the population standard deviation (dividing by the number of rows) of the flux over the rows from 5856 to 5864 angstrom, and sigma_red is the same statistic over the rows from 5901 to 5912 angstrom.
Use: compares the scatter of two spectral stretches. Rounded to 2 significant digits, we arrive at 0.52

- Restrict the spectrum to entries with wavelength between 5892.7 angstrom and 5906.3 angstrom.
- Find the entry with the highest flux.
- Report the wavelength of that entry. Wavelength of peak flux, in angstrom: 5905.58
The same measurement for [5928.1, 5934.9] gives 5934.20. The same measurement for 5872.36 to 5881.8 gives 5873.03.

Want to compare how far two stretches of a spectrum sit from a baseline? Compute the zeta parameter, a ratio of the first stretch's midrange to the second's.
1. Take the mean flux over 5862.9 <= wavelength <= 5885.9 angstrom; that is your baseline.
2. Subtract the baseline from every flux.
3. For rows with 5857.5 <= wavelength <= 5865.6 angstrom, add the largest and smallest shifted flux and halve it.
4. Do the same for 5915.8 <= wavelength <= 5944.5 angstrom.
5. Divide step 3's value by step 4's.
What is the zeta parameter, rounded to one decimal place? 1.0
